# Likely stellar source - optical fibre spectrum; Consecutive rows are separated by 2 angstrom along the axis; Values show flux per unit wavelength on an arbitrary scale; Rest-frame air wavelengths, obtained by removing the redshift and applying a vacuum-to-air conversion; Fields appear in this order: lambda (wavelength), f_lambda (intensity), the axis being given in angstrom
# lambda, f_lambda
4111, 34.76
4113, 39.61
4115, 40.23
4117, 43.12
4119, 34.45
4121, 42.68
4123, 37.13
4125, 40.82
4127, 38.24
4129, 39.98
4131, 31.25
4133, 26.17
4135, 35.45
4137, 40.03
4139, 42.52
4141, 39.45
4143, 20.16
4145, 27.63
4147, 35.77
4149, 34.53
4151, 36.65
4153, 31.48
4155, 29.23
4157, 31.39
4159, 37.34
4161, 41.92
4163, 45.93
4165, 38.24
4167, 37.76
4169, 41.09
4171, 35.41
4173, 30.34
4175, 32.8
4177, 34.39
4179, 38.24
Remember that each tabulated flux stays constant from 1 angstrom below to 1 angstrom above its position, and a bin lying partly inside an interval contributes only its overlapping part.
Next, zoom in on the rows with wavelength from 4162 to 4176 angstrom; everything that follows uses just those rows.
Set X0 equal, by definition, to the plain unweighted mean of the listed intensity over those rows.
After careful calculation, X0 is 37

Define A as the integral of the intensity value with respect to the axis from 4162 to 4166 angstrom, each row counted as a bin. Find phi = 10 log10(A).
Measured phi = 22.3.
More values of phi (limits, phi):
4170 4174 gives 21.2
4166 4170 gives 22.0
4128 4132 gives 21.5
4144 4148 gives 21.0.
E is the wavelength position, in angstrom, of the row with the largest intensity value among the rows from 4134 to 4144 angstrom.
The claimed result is 4139 angstrom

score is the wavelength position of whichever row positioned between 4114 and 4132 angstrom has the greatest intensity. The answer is 4117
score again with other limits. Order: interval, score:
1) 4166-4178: 4169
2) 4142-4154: 4151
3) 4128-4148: 4139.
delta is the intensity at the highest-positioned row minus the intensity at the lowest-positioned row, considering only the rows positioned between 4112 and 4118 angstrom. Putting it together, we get 3.5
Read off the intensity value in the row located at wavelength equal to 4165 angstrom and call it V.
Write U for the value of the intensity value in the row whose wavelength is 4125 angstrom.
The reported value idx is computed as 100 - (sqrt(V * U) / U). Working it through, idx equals 99.0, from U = 40.82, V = 38.24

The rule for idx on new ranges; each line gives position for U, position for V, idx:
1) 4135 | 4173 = 99.1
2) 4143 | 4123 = 98.6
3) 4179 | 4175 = 99.1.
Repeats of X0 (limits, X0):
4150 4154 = 34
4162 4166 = 42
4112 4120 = 39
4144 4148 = 32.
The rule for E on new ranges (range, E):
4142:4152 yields 4151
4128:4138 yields 4137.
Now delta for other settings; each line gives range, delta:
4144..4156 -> 1.6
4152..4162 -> 10.4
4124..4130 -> -0.8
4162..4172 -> -10.5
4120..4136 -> -7.2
